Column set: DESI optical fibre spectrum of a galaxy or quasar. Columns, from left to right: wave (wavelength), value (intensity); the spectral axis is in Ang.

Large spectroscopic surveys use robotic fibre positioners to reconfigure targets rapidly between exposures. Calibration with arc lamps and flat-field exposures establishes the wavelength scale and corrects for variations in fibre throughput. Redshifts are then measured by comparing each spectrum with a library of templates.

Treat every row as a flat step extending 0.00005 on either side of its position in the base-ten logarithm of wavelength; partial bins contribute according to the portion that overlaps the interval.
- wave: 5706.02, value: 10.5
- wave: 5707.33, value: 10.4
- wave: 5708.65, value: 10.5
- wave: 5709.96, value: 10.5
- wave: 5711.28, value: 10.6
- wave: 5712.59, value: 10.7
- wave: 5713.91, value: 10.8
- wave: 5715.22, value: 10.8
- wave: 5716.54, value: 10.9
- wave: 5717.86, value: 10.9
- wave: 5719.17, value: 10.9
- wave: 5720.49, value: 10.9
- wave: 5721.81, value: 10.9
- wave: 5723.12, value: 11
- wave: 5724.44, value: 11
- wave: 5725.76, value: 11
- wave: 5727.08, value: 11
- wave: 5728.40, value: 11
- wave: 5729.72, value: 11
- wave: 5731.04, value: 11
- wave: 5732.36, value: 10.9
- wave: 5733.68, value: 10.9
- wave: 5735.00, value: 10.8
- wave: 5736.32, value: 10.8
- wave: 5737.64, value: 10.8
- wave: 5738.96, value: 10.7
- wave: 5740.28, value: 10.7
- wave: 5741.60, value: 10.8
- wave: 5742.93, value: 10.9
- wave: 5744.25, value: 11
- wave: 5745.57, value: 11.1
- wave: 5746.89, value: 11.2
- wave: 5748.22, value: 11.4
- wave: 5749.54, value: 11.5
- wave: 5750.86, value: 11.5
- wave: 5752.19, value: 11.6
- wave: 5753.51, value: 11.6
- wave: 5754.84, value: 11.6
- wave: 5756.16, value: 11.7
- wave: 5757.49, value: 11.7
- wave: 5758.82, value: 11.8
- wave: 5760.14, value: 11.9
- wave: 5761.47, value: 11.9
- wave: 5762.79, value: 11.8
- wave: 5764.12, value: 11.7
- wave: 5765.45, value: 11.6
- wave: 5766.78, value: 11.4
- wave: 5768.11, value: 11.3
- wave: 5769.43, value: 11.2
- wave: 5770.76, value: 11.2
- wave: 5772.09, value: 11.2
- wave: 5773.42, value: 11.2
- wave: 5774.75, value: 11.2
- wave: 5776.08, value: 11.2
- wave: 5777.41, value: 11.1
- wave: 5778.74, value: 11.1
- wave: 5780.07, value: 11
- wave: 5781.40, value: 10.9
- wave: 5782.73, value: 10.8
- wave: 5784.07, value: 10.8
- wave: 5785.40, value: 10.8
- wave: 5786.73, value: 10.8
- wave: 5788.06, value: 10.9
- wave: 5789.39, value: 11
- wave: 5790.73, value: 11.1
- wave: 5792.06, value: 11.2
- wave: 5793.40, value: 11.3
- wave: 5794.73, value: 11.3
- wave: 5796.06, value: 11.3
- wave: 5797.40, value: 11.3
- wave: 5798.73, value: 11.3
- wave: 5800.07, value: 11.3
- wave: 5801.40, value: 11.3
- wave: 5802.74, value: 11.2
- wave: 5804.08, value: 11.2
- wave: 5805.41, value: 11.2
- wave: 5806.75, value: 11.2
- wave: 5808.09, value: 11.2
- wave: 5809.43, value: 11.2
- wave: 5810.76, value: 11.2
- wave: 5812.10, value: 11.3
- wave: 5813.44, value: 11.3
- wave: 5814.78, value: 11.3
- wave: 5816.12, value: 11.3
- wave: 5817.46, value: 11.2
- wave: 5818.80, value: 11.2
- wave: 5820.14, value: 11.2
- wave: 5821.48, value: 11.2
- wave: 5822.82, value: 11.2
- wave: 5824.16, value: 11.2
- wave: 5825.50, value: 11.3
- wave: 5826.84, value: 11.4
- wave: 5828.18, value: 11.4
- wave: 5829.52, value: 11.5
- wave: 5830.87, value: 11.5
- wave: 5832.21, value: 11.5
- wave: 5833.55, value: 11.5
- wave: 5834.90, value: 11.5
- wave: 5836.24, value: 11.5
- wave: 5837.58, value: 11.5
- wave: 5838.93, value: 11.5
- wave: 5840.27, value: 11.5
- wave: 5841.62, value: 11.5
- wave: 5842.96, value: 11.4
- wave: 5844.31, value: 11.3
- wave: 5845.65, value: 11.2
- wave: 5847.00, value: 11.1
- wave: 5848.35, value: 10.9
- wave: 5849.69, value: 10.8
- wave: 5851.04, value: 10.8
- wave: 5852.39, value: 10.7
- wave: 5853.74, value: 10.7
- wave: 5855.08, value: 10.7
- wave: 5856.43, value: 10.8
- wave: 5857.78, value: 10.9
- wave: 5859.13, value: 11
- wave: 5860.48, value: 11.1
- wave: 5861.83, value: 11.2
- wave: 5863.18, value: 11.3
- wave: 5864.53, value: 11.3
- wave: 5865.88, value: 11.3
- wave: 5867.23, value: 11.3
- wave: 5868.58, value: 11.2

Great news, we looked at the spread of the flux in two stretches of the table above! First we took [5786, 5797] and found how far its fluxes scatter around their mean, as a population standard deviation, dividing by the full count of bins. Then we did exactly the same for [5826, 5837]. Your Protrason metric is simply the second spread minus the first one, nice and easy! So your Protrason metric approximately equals -0.14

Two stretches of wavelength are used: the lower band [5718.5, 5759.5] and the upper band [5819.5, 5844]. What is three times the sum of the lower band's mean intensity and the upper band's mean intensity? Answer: 67.6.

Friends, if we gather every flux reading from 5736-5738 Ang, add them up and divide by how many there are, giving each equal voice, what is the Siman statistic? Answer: 10.8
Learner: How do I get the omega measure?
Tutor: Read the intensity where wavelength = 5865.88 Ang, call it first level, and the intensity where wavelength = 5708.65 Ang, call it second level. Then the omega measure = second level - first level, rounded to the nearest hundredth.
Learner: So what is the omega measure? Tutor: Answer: -0.80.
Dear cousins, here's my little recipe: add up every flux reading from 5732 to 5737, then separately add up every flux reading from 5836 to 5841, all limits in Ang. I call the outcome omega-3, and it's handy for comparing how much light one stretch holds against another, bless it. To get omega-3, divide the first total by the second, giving 0.94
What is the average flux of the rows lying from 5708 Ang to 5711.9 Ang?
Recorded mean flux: 10.5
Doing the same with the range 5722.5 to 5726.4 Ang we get 11.0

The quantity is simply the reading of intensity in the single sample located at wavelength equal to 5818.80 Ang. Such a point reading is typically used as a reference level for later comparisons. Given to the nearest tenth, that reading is 11.2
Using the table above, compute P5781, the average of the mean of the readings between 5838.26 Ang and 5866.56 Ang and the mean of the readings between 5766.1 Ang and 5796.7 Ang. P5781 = 11.1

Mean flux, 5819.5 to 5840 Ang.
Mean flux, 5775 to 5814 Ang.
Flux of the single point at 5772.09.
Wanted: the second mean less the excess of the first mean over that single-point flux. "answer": 10.9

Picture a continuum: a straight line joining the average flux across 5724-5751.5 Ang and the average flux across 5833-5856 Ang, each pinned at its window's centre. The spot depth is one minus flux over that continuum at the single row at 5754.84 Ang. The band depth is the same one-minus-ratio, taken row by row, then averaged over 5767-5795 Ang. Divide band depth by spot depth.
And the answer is 0.0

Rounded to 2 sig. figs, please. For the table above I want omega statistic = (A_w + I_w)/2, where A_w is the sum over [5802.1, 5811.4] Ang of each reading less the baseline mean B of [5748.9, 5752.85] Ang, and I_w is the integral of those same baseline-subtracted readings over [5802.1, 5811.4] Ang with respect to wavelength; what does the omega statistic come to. -2.7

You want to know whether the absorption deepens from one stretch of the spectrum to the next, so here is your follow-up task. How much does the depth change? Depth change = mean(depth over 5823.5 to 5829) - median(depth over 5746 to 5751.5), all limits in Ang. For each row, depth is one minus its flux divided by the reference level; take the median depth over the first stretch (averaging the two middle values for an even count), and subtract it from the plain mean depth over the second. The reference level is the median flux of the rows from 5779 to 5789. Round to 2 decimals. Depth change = 0.01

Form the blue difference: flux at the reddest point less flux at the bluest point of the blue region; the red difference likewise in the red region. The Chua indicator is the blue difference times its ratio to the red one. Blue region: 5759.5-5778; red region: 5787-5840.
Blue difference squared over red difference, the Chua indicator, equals 1.1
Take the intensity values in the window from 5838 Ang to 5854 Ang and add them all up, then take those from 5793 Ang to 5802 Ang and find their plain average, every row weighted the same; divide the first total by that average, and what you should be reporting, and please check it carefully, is 12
